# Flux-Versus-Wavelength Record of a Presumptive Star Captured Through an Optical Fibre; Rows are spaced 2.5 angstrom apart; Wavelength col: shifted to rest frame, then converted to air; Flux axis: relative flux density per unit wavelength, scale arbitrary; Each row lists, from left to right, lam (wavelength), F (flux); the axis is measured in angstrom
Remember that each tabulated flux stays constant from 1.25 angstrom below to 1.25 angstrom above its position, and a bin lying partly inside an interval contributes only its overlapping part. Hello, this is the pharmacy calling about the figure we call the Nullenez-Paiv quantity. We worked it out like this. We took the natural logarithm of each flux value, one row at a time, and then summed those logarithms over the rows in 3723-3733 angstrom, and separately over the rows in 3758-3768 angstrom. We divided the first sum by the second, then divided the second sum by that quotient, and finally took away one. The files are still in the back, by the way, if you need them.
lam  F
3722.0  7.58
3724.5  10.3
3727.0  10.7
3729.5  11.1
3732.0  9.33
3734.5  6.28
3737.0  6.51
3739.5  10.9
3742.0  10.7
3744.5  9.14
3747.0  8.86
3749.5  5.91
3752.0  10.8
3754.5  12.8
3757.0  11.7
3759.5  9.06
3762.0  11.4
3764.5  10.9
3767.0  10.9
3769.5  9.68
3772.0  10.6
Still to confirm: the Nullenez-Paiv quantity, 8.5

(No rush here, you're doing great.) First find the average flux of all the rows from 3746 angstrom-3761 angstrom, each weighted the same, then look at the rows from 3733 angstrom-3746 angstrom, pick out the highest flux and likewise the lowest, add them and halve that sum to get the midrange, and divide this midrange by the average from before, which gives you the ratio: 0.87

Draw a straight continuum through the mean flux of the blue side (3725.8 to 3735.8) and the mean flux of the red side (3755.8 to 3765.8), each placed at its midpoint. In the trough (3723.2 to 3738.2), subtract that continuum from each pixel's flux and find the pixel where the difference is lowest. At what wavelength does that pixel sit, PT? 3734.5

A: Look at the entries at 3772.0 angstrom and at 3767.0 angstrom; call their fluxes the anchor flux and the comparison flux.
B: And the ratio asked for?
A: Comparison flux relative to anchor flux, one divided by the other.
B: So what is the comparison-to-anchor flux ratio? 1.03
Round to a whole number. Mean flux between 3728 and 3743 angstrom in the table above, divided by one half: 18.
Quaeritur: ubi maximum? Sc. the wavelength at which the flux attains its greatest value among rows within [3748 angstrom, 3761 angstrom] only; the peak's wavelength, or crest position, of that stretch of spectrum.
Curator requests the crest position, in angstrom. 3754.5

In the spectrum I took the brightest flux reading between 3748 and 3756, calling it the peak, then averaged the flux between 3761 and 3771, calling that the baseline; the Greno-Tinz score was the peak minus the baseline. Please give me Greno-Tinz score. 2.1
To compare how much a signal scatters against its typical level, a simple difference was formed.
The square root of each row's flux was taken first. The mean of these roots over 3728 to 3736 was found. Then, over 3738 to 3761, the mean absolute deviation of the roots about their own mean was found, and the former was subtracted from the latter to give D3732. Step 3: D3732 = -2.71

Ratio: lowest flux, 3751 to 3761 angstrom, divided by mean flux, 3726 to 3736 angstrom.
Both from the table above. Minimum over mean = 1.0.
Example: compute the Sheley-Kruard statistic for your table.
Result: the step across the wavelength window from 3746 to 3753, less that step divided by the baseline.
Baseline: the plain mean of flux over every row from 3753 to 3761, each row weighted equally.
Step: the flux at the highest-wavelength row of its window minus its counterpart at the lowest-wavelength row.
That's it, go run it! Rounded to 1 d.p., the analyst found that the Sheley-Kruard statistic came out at 1.8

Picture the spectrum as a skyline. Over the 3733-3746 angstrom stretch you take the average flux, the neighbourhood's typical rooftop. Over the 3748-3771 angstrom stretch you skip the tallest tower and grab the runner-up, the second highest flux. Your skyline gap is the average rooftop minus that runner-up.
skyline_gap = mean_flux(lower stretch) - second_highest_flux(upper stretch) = -3.0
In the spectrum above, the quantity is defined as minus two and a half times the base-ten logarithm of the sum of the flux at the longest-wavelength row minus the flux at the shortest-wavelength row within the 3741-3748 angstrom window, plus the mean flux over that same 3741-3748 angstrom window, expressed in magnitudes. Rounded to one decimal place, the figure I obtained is -2.2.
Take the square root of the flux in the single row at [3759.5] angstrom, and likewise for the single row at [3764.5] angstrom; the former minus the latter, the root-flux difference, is -0.29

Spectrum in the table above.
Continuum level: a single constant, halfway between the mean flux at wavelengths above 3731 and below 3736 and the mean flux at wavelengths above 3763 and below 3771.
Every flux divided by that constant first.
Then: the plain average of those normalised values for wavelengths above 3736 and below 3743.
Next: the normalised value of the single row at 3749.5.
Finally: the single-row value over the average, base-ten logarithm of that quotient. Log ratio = -0.20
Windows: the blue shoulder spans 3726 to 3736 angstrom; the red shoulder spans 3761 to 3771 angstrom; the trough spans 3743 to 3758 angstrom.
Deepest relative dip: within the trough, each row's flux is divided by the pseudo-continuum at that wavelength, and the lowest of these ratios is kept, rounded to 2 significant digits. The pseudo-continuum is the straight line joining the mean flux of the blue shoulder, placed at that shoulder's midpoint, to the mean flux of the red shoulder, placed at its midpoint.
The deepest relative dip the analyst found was 0.59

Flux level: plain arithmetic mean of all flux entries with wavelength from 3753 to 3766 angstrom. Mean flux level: 11.2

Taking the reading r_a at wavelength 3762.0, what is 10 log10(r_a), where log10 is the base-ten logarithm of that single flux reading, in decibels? 10.6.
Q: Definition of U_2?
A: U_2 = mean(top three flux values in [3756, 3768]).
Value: 11.3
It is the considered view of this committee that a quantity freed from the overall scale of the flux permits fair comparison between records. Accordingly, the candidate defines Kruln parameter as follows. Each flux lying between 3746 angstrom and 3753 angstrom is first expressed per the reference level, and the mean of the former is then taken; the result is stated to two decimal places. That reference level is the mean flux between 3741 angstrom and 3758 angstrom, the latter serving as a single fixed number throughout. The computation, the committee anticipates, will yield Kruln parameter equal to 0.85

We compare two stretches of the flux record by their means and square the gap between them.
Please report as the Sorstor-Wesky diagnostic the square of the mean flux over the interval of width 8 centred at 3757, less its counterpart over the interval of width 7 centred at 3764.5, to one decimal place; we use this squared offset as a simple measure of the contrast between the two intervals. 0.0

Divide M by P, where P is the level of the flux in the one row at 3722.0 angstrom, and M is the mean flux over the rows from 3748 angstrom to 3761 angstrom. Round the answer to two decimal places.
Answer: 1.33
